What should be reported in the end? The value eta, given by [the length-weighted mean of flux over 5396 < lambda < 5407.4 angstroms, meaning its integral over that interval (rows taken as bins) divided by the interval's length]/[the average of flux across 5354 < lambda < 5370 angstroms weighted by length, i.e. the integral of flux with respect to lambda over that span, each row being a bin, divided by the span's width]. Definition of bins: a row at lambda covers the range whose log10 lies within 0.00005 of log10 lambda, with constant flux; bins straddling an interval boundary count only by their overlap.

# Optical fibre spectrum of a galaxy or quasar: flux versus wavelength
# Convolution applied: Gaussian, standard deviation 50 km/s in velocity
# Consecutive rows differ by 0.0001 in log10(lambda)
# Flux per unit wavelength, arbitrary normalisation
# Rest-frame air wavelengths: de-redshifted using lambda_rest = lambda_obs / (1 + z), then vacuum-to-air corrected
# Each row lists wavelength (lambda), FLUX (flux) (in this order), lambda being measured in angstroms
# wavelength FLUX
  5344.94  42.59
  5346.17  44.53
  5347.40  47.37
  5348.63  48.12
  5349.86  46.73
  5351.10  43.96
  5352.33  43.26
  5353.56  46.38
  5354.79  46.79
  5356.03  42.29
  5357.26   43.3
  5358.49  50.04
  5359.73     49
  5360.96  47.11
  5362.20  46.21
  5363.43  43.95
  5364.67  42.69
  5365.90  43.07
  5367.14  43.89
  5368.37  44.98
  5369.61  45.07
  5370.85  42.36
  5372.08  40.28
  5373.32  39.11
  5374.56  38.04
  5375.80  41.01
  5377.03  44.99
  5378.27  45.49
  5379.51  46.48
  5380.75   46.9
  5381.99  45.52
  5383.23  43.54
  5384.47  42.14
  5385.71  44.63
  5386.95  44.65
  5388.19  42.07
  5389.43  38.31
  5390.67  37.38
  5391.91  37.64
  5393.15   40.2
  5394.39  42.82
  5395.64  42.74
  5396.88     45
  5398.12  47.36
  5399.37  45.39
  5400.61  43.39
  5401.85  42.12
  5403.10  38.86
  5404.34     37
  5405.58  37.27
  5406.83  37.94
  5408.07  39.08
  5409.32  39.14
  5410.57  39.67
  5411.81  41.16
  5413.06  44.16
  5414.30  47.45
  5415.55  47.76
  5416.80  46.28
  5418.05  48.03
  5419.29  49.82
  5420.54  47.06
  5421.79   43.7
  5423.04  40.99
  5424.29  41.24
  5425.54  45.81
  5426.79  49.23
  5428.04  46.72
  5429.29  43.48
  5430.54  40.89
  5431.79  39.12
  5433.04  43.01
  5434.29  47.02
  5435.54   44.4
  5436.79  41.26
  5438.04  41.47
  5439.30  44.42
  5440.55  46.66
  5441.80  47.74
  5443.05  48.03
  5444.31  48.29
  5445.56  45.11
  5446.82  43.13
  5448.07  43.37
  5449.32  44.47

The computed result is 0.92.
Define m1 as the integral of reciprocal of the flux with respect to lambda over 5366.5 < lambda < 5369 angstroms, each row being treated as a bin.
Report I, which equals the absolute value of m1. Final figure 0.06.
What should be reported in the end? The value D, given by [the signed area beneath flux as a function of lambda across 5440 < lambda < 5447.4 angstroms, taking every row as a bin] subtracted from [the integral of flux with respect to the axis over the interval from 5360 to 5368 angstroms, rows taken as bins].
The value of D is 14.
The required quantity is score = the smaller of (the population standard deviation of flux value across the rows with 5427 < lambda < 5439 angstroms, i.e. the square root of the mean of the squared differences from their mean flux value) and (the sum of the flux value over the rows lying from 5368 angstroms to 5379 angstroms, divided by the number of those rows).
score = 2.5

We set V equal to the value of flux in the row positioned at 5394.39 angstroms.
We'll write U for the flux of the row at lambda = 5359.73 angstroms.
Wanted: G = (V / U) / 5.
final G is 0.175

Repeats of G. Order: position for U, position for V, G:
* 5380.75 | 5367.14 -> 0.187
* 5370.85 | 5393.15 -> 0.190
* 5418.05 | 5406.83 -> 0.158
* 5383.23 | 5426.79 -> 0.226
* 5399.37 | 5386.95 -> 0.197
